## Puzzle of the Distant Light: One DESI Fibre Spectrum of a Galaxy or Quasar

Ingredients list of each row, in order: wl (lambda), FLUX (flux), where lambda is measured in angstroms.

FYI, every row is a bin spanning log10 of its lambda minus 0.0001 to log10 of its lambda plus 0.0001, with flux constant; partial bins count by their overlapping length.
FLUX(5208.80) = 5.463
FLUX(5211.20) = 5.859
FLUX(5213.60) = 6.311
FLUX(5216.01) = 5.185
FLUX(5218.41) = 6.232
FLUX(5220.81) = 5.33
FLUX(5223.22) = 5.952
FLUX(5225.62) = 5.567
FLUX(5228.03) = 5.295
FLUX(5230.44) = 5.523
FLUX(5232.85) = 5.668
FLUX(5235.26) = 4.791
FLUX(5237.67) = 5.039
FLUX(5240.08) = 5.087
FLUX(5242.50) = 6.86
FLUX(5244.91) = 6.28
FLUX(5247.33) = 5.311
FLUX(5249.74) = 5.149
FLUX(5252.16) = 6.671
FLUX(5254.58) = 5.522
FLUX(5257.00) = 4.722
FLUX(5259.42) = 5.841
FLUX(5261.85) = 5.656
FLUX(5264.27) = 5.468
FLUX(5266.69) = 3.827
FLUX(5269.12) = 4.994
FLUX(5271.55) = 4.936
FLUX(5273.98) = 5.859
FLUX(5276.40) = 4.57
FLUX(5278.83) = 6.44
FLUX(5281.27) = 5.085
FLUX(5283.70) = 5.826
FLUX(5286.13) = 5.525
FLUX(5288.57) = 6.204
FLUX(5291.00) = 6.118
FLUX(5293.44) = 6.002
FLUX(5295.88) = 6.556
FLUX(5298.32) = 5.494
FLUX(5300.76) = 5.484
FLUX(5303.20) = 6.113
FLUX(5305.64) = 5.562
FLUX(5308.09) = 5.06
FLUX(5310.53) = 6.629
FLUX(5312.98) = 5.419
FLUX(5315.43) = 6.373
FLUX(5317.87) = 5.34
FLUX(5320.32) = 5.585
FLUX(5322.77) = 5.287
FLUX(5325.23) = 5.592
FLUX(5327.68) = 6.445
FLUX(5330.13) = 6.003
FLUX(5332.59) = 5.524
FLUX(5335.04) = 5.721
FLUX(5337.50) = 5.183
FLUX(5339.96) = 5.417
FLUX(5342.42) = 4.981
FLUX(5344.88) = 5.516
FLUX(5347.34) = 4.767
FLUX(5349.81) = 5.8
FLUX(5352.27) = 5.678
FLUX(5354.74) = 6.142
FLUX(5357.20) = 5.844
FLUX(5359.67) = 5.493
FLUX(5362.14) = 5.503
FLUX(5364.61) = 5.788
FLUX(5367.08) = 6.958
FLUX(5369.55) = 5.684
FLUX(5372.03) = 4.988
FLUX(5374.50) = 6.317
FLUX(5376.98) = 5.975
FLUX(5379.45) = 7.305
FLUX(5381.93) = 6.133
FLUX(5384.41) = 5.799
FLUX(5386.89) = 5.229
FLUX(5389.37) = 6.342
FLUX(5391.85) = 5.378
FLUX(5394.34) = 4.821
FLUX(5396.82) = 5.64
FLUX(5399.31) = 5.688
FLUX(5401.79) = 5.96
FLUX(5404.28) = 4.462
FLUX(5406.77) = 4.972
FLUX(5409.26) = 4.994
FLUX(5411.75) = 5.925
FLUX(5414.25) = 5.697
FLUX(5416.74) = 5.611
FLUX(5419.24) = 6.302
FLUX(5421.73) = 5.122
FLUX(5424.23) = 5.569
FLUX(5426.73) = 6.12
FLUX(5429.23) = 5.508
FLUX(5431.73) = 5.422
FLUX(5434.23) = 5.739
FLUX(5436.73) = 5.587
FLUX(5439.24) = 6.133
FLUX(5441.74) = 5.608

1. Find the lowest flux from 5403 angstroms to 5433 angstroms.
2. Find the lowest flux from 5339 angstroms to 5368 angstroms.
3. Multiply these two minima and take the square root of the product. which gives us 4.6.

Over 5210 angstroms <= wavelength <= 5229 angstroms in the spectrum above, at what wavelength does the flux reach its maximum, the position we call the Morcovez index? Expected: 5213.60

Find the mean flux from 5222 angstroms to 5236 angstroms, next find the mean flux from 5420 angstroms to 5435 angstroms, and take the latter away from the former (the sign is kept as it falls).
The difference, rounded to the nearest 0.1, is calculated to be -0.1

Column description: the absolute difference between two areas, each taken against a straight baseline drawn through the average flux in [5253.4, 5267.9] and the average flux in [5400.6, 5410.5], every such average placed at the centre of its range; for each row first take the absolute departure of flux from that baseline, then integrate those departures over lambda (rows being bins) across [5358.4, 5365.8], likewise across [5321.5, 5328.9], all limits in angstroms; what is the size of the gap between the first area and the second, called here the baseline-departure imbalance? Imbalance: 1.2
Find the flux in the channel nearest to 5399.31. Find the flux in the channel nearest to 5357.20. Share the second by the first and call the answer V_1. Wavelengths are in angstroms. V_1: 1.03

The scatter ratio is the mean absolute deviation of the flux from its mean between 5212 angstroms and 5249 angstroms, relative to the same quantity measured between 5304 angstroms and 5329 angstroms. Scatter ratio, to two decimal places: 1.04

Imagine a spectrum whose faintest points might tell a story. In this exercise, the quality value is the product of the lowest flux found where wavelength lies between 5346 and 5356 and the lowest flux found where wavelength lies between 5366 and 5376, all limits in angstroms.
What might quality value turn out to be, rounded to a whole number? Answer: 24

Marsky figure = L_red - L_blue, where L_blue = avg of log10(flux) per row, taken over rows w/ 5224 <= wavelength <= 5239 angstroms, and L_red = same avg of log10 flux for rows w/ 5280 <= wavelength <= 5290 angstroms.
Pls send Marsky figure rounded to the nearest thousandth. 0.027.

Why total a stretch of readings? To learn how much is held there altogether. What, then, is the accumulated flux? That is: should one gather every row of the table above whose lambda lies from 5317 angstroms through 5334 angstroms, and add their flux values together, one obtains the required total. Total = 40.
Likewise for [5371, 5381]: 25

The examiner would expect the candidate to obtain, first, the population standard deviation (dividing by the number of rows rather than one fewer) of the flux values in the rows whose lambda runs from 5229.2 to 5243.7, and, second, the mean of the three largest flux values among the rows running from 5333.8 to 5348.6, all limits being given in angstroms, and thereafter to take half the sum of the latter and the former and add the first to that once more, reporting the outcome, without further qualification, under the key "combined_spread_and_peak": 3.79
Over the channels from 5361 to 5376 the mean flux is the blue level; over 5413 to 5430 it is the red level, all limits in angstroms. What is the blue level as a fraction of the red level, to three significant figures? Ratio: 1.03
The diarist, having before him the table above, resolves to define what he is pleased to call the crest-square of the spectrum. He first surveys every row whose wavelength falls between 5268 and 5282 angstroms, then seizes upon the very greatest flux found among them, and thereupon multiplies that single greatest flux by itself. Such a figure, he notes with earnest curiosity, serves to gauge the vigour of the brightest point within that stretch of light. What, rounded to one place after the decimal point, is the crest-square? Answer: 41.5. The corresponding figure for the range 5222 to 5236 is 35.4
